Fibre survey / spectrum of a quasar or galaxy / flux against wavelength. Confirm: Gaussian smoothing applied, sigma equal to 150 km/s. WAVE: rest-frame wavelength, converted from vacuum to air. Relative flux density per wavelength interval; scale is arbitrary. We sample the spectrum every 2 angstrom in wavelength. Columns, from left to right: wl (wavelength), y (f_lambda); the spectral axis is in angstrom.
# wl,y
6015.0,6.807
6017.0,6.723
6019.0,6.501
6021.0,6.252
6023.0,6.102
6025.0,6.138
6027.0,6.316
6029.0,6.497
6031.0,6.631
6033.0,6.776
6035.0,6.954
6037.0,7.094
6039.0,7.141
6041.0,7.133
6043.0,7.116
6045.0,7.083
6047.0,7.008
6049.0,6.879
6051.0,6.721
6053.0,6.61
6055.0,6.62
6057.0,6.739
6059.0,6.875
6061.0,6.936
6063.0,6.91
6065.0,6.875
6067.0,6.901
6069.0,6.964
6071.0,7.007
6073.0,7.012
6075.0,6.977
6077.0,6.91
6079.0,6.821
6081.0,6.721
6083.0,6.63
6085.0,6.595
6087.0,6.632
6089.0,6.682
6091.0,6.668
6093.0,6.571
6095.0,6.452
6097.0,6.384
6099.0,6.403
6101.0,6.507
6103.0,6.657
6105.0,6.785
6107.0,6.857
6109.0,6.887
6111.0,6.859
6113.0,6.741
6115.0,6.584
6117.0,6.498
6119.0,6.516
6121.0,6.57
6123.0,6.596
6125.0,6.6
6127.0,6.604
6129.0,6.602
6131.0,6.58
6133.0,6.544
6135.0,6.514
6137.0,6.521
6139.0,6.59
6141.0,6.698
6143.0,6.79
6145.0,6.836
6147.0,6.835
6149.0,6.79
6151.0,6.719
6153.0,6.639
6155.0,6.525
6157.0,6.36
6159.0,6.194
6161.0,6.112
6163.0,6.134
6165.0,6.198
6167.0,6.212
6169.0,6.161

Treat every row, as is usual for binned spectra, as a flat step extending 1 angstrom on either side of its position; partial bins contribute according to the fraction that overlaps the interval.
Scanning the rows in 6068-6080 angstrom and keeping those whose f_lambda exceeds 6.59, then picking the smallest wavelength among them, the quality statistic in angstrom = 6069.0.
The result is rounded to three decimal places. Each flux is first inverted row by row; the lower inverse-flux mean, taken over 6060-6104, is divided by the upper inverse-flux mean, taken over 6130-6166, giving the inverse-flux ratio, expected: 0.969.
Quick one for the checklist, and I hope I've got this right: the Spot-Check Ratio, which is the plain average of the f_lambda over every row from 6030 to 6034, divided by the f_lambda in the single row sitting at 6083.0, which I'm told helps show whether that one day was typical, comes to 1.01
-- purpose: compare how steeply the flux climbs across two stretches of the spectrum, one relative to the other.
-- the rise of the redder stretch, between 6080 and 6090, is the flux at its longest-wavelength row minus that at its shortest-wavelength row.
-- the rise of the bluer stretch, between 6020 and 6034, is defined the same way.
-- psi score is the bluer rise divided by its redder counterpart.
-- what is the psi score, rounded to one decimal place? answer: -13.4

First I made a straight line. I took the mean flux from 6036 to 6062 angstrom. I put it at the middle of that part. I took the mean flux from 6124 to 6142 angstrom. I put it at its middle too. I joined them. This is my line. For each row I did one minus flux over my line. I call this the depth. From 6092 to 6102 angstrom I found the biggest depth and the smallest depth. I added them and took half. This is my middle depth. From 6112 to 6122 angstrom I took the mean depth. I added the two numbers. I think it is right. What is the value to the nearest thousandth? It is 0.048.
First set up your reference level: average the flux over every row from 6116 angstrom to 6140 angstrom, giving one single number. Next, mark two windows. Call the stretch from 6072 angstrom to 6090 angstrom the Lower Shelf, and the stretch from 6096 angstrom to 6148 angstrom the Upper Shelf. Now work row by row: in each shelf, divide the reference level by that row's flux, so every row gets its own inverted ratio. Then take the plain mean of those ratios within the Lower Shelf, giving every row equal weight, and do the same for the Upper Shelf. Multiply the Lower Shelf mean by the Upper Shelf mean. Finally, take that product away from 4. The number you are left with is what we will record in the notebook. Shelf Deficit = 3.04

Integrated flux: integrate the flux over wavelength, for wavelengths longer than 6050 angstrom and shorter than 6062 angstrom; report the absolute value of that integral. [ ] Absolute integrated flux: 81.0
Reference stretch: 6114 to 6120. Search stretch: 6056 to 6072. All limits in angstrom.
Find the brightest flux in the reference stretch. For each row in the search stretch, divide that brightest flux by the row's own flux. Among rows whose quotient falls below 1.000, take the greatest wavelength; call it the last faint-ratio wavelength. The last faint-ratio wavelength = 6071.0 angstrom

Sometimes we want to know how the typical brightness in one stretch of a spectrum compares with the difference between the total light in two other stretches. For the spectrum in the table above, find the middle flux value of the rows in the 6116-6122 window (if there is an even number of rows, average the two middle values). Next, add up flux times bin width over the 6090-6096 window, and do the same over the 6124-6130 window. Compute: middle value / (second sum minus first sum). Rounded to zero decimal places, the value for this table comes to 28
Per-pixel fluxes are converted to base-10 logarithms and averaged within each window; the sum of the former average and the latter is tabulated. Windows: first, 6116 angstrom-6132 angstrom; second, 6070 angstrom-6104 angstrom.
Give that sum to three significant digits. 1.64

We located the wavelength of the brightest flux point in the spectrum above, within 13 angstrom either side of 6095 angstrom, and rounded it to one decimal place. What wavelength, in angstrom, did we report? 6107.0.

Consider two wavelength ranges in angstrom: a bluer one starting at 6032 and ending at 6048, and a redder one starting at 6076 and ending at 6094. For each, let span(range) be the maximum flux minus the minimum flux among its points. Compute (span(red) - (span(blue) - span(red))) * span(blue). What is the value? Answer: 0.11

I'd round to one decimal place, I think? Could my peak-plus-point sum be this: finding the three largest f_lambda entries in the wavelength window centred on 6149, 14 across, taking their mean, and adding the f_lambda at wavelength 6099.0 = 13.2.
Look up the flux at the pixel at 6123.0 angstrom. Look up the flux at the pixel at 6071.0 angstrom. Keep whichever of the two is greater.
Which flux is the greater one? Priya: 7.01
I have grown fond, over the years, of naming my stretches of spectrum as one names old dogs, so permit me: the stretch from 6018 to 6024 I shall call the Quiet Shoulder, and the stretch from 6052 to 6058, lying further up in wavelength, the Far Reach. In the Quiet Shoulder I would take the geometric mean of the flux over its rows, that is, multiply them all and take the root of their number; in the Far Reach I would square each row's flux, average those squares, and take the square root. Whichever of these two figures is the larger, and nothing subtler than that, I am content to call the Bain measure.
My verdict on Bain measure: 6.66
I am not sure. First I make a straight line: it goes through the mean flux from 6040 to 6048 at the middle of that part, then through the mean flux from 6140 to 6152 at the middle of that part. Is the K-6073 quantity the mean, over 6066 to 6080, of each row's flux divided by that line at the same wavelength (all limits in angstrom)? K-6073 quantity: 0.992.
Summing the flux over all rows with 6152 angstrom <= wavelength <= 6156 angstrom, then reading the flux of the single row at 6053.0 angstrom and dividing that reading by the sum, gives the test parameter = 0.502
